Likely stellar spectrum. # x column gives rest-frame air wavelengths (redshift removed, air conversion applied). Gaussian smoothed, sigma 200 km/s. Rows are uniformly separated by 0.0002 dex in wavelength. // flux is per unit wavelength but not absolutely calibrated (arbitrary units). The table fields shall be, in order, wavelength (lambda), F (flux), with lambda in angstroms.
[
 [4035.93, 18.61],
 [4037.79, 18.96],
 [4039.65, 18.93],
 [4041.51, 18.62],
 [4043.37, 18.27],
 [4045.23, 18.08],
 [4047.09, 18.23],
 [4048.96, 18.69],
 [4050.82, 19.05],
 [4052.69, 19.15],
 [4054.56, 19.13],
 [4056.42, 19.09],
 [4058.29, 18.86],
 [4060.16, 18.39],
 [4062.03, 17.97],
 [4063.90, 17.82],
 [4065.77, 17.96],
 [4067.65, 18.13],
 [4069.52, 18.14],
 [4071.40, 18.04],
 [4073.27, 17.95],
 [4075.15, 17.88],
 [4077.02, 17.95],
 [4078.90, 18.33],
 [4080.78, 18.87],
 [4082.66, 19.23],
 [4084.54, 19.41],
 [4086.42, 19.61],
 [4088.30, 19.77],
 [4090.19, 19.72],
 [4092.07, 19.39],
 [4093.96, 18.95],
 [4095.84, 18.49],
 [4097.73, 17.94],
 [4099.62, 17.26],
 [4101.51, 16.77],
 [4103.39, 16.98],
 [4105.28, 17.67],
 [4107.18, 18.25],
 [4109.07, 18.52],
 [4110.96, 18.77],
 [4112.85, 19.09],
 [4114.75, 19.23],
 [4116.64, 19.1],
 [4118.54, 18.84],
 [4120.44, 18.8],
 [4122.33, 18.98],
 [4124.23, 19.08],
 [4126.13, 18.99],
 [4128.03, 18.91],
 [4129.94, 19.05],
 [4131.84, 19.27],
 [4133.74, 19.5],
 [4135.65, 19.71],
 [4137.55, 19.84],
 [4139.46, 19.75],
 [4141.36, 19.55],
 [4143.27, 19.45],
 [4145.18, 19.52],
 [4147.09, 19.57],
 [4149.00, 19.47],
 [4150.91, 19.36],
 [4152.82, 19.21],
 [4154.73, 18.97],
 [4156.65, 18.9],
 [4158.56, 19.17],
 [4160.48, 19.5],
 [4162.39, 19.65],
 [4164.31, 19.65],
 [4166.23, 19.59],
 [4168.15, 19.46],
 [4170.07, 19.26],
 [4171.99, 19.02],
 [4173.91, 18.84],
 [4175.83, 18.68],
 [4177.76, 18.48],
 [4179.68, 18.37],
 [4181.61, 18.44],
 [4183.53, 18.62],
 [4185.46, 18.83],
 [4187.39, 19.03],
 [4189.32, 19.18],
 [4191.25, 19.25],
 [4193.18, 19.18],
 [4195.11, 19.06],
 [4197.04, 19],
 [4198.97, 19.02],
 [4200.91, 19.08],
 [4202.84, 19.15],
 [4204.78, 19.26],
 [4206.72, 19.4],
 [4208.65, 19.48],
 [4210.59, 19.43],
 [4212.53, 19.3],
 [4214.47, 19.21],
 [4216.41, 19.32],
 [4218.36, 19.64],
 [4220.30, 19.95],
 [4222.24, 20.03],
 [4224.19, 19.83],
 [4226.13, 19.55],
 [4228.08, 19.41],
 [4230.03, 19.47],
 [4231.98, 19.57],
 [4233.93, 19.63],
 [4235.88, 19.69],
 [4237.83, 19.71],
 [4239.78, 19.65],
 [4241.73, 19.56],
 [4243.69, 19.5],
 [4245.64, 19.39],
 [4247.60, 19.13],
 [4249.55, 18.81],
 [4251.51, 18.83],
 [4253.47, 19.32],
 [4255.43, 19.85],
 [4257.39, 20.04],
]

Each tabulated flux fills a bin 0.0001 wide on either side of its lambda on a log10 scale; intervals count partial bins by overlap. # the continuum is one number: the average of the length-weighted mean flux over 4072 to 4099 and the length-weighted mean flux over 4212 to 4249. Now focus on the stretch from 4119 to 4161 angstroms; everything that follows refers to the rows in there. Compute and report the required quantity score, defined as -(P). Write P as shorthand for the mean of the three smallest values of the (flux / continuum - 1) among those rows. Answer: 0.016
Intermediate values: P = -0.016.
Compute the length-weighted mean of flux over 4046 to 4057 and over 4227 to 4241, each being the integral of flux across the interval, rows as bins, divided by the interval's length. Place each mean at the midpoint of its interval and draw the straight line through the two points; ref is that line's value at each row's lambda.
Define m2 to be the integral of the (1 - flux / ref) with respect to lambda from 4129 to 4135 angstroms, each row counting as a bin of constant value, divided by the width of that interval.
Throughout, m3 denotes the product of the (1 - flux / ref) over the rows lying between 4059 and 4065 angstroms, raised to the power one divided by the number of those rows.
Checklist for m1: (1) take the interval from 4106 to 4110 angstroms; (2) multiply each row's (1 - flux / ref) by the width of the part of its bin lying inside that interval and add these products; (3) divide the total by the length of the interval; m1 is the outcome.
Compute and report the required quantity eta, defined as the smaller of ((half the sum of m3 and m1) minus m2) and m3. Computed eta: 0.043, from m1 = 0.039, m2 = -0.005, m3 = 0.043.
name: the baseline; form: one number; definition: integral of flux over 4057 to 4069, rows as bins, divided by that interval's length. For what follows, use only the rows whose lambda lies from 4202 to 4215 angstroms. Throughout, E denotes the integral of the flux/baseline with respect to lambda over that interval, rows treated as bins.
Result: 13.8 angstroms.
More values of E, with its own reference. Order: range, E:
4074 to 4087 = 13.4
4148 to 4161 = 13.7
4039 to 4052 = 13.3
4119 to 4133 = 14.6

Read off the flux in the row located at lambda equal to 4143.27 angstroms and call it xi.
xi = 19.45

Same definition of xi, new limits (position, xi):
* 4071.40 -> 18.04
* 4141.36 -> 19.55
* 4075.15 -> 17.88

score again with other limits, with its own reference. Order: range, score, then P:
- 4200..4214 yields 0.000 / 0.000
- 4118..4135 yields 0.017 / -0.017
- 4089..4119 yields 0.113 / -0.113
